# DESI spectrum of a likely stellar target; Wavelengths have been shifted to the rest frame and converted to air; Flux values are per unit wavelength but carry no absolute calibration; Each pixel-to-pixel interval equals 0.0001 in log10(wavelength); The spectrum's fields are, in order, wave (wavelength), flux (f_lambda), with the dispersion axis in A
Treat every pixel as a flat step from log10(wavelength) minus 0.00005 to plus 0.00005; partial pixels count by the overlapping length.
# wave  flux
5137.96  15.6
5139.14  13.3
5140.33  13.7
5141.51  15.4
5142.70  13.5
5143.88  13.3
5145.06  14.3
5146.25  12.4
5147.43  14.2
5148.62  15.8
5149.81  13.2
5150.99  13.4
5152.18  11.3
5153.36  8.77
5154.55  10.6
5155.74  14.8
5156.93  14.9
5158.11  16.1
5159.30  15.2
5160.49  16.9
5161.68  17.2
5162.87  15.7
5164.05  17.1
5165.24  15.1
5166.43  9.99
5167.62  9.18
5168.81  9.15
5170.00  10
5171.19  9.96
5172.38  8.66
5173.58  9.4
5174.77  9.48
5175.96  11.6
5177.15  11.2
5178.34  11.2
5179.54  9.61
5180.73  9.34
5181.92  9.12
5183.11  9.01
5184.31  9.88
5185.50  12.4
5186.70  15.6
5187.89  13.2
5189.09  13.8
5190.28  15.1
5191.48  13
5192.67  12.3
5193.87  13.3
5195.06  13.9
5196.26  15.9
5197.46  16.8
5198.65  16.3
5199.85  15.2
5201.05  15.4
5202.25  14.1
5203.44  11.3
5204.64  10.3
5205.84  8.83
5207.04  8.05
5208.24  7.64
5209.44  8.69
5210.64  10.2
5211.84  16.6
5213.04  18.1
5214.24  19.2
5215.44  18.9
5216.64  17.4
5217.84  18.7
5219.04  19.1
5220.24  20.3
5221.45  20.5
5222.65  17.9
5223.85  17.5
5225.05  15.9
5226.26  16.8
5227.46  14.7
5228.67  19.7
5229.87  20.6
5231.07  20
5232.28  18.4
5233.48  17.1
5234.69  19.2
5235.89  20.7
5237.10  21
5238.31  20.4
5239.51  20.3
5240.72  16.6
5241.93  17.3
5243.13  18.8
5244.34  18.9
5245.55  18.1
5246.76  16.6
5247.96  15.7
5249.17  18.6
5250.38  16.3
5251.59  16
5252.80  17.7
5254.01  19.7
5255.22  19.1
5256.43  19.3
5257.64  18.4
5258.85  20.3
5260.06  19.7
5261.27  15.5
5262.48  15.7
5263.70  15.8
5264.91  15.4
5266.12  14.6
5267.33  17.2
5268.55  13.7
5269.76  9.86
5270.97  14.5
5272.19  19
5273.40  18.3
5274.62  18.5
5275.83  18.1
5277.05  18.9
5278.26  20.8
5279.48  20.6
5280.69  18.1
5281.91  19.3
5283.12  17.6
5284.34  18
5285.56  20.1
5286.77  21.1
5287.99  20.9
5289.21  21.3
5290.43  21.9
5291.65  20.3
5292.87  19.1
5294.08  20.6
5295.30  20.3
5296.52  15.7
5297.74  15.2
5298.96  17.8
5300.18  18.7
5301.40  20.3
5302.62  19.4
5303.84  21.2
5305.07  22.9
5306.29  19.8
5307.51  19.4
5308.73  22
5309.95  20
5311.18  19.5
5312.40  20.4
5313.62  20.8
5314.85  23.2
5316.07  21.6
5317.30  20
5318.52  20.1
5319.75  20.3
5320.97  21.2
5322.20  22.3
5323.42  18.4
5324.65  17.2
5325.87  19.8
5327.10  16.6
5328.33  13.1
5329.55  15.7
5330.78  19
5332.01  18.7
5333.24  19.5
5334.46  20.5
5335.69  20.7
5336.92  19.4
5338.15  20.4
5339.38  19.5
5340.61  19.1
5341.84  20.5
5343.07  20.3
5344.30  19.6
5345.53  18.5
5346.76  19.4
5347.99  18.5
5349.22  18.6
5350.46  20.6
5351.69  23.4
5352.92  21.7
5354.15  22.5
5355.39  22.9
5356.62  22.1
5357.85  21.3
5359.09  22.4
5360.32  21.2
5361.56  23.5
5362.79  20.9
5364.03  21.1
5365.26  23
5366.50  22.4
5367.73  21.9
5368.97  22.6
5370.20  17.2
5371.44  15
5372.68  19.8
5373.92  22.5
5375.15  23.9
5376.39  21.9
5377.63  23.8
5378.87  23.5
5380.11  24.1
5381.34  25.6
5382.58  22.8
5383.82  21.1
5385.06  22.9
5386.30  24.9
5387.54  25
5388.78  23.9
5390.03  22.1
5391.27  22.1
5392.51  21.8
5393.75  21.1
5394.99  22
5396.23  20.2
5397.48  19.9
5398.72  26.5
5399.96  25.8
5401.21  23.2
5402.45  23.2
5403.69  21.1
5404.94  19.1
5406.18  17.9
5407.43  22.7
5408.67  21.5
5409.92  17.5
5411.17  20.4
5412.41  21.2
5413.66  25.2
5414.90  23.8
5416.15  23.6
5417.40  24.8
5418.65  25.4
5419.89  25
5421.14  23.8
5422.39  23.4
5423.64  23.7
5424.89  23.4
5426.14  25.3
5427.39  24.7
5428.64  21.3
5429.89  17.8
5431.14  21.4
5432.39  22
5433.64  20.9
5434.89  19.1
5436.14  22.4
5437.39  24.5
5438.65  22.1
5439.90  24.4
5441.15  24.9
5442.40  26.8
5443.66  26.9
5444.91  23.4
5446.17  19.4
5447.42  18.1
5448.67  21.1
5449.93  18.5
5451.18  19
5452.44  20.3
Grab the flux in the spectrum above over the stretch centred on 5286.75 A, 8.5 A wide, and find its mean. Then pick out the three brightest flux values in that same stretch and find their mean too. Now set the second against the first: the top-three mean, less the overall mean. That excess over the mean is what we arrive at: 1.3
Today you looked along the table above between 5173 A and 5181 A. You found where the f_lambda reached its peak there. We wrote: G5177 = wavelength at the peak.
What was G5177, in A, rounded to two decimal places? 5175.96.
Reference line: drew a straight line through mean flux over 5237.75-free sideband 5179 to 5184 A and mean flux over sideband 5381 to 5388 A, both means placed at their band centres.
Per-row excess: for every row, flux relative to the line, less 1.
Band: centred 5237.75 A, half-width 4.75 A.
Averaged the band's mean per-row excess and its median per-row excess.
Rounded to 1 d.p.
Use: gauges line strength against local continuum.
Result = 0.5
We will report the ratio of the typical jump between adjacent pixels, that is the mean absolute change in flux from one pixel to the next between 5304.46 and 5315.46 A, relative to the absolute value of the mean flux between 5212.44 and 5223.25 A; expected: 0.08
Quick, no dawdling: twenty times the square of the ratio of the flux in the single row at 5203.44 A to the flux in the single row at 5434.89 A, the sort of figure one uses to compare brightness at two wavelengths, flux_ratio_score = 7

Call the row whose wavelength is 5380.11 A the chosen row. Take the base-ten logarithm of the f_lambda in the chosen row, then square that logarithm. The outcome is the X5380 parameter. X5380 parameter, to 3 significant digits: 1.91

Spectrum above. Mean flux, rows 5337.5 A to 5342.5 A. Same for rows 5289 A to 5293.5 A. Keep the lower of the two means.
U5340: 19.9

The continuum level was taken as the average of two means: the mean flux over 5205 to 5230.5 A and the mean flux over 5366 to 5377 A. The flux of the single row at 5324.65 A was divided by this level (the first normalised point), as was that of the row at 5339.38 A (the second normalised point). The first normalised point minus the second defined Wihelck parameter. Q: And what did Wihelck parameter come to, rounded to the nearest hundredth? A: -0.13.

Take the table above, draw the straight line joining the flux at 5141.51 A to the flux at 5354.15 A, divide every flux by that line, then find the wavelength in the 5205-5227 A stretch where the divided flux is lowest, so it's 5208.24 A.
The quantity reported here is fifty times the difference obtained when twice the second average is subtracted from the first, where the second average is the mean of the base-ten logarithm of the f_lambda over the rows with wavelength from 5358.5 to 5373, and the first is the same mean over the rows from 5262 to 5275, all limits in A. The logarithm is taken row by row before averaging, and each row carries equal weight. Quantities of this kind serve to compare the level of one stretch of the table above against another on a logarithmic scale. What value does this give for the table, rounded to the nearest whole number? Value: -72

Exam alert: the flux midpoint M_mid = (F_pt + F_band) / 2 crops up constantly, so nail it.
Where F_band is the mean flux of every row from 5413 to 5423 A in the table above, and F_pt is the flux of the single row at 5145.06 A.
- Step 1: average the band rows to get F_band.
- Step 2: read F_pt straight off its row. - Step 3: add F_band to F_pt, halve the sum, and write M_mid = 19.3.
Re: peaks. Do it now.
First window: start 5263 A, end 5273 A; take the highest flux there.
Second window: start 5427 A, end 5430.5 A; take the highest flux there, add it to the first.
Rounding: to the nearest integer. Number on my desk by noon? 44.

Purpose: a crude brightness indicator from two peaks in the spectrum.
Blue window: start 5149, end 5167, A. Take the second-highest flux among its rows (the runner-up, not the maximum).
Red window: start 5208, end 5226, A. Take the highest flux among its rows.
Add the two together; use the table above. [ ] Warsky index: 37.6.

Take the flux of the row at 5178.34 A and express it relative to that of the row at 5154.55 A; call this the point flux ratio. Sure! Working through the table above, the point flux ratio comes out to 1.06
